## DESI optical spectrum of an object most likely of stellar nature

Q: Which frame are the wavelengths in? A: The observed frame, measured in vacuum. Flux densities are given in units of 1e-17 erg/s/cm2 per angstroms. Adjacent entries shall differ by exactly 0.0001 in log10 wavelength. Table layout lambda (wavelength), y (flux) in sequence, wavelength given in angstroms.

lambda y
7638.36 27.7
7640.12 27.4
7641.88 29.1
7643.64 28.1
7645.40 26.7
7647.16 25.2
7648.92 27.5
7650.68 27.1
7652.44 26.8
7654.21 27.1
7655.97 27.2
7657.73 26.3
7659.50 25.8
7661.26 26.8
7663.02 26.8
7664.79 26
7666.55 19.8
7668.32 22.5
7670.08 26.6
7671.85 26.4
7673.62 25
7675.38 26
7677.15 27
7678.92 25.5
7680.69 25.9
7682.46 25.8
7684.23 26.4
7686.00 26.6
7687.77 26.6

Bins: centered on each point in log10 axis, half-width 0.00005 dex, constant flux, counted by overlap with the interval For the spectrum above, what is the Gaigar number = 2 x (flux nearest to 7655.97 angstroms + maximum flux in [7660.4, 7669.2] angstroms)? 108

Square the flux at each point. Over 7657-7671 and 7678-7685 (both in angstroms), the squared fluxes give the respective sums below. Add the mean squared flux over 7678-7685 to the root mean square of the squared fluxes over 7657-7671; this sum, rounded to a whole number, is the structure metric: 1315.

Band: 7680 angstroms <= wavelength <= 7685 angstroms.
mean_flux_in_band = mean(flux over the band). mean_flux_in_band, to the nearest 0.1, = 26.0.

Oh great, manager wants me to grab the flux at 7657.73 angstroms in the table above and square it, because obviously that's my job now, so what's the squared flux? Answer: 692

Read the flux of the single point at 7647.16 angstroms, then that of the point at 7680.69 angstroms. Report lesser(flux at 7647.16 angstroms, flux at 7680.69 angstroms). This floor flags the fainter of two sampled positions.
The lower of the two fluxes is 25.2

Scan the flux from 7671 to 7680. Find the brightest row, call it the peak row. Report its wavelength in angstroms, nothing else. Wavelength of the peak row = 7677.15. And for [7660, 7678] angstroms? 7677.15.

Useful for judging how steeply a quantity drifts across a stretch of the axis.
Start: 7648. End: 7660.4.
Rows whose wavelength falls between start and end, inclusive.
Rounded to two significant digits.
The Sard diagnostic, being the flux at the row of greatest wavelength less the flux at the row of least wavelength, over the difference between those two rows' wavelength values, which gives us -0.16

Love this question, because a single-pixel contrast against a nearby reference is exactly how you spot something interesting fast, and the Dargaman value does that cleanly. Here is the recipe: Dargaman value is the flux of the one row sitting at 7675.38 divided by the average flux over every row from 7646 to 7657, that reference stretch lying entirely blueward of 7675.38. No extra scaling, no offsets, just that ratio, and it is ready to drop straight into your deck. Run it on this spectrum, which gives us 0.97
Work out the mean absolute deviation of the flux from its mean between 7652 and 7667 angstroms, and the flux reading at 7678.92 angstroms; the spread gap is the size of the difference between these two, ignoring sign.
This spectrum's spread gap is 24.1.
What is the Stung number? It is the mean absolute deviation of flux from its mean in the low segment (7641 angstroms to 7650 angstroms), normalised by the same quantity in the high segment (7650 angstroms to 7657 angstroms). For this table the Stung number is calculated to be 8.8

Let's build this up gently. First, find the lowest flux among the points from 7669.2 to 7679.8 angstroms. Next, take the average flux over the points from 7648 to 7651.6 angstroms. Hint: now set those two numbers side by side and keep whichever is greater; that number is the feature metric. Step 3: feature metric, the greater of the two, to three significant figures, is 27.3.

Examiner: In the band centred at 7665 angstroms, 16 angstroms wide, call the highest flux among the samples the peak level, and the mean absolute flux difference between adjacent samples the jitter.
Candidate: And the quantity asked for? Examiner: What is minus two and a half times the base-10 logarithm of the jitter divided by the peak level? 2.9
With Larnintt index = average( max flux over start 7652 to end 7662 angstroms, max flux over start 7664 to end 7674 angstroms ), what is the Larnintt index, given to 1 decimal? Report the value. 26.9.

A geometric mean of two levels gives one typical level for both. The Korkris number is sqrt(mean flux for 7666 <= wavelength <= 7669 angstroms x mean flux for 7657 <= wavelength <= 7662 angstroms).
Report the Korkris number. 23.6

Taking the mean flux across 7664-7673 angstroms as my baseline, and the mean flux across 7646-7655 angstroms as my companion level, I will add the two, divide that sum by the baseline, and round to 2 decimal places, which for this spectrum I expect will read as 2.10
